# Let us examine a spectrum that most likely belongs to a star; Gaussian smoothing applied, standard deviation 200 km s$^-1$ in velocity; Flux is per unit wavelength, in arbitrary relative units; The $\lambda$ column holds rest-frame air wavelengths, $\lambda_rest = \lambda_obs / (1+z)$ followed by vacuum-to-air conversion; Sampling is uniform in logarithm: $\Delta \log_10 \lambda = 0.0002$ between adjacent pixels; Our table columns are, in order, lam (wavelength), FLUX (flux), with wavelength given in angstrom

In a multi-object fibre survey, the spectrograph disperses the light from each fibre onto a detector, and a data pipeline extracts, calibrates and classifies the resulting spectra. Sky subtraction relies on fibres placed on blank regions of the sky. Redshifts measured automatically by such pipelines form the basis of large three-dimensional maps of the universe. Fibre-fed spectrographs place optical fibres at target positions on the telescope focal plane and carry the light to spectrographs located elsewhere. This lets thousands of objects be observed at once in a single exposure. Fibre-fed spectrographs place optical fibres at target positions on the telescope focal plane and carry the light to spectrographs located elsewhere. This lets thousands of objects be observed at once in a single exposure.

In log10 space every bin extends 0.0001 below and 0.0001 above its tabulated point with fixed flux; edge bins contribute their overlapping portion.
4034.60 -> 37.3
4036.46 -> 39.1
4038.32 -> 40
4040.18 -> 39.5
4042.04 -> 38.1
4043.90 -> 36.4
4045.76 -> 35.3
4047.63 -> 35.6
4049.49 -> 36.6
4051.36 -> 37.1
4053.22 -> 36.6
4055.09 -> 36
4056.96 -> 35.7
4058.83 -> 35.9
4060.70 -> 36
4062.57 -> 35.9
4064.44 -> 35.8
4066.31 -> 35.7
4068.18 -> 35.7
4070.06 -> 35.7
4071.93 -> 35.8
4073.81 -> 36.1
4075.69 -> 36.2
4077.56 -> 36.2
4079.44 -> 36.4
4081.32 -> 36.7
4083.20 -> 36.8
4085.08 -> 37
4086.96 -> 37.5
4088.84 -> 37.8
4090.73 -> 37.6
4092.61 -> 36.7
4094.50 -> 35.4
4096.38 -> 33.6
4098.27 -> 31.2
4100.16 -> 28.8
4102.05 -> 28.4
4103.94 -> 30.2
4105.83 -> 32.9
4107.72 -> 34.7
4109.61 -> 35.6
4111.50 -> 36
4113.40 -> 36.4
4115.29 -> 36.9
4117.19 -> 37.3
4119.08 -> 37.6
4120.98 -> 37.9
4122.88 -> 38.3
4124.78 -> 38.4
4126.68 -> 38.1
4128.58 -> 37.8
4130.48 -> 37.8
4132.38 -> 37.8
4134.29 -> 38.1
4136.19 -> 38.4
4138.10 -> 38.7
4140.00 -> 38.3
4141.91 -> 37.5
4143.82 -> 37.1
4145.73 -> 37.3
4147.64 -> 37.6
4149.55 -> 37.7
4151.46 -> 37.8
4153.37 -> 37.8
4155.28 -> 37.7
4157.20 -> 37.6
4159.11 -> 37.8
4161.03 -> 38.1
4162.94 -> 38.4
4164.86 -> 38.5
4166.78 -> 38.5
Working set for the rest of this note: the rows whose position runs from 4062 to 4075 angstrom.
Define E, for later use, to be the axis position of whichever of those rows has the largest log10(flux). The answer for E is 4073.81 angstrom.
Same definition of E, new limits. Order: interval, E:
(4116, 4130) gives 4124.78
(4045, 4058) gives 4051.36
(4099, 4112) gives 4111.50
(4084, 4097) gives 4088.84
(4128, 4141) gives 4138.10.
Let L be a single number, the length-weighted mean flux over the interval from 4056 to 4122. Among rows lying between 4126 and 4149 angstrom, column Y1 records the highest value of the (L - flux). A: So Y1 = -2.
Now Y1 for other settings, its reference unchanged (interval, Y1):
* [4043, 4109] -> 7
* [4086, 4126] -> 7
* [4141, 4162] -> -2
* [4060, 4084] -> 0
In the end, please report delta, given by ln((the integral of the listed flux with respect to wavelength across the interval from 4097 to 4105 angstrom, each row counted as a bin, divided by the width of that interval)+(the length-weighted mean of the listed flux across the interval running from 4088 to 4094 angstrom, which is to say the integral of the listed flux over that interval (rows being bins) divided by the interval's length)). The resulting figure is 4.20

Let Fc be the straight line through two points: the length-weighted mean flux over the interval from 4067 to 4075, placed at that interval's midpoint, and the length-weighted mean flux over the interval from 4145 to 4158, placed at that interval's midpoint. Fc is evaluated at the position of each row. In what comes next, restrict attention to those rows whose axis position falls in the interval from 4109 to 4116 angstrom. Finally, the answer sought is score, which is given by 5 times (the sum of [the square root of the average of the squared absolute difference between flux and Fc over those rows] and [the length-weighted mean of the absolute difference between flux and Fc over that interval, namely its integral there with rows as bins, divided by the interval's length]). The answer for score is 6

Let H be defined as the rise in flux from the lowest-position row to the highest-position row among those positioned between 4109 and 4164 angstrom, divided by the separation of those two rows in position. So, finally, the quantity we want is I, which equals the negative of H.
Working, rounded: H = 0.05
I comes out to -0.053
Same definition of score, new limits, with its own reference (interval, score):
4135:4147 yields 7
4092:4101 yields 39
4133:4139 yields 11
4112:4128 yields 8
